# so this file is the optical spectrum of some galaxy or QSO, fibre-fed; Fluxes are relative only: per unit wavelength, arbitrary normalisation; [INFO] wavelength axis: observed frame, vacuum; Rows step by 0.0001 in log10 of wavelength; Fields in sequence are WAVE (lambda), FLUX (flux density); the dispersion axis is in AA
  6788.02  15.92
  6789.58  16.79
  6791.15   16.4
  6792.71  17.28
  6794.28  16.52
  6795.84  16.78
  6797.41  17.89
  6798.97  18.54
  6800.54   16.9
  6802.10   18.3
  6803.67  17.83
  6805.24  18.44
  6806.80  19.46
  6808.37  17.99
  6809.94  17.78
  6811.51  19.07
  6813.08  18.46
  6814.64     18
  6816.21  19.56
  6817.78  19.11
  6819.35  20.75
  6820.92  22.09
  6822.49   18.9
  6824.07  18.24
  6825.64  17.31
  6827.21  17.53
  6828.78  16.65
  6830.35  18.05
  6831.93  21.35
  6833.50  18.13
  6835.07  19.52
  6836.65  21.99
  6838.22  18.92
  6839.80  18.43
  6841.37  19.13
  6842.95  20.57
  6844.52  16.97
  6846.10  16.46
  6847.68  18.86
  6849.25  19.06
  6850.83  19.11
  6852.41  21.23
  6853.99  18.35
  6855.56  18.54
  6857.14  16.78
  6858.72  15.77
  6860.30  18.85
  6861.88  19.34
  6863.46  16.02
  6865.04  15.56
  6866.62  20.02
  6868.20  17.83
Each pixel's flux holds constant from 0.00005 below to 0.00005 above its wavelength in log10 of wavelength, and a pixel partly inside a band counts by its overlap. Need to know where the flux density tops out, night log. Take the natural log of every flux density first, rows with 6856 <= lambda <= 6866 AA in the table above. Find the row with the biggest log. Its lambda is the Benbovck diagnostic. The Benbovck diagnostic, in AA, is 6861.88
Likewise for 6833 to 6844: 6836.65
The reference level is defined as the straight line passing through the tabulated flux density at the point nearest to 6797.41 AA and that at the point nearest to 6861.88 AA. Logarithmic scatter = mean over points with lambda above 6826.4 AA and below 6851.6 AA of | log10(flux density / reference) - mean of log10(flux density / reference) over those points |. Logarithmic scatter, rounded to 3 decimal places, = 0.026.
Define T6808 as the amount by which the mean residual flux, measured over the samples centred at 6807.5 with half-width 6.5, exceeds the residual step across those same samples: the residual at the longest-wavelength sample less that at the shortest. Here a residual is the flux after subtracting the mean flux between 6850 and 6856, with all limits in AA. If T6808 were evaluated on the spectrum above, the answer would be -1.1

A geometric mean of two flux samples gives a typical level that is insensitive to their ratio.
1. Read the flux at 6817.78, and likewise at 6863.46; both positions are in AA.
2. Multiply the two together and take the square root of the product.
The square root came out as 17.5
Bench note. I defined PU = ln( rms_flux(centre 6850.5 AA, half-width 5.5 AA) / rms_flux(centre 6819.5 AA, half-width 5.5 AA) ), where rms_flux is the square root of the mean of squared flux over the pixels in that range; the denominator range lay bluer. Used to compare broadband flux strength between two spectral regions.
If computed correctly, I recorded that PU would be -0.04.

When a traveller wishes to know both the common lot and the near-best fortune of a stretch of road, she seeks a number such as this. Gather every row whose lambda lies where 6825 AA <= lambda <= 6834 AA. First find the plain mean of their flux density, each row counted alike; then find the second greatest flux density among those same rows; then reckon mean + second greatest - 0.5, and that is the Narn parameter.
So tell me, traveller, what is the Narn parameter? 35.8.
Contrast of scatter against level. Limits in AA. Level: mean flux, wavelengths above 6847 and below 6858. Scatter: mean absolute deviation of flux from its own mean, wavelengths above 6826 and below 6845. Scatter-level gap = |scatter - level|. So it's 17.5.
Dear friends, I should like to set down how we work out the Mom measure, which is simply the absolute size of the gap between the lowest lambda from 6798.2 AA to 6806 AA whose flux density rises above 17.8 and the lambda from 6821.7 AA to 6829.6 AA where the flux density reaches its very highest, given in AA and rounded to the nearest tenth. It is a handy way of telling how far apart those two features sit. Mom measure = 23.5 AA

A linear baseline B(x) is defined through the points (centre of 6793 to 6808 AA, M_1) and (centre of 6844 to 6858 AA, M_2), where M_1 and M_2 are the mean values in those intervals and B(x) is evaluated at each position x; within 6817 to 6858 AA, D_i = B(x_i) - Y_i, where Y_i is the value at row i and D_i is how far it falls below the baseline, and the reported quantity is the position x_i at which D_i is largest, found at 6846.10 AA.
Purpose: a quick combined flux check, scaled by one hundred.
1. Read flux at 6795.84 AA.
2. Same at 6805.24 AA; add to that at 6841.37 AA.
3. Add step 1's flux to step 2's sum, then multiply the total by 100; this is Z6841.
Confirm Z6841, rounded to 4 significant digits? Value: 5435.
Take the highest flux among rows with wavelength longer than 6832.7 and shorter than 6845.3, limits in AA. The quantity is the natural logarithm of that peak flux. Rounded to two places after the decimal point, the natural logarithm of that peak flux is 3.09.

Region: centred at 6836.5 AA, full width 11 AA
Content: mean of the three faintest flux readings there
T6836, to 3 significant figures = 18.5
